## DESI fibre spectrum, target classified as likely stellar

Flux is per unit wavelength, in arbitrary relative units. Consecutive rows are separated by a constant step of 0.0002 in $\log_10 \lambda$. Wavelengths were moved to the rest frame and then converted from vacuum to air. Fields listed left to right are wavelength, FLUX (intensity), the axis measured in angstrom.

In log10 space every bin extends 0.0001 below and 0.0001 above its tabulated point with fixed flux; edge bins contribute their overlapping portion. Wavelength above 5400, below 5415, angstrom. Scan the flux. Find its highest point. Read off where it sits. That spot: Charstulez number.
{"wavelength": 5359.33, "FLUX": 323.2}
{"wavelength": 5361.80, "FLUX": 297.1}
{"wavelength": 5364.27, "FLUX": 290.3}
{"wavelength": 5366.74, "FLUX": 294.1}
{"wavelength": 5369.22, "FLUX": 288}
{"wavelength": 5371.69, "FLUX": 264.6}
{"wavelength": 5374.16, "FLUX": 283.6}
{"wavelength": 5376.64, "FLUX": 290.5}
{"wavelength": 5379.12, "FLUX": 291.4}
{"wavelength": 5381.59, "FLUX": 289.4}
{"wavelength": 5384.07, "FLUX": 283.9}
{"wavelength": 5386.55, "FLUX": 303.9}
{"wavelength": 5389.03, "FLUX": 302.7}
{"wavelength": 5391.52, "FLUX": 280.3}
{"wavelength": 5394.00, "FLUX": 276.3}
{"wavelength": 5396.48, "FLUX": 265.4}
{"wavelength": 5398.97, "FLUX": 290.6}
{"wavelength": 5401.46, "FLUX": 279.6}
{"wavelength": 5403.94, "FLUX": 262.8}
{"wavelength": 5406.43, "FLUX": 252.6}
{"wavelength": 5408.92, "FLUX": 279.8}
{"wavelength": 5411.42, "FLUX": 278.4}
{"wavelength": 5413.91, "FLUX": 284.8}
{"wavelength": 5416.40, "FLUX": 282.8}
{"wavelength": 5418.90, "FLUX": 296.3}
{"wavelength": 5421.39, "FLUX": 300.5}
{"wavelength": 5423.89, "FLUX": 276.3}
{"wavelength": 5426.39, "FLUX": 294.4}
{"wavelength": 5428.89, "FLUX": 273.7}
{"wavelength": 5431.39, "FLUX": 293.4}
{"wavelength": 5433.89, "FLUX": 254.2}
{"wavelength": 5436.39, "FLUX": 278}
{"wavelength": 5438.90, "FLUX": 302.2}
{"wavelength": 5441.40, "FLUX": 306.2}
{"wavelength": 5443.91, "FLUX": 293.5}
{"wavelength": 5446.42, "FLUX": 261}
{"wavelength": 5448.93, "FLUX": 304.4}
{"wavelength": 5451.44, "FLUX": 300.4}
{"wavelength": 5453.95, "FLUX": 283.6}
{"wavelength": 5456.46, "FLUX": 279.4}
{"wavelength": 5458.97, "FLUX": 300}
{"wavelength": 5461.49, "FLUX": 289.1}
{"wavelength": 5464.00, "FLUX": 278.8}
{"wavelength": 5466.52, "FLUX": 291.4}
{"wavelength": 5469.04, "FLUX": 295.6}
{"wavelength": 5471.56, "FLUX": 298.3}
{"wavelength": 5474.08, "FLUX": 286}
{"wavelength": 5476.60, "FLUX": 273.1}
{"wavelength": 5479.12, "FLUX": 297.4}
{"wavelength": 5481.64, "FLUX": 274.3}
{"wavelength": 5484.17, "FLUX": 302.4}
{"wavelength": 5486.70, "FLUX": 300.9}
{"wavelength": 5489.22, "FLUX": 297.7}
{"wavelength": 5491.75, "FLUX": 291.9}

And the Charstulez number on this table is 5413.91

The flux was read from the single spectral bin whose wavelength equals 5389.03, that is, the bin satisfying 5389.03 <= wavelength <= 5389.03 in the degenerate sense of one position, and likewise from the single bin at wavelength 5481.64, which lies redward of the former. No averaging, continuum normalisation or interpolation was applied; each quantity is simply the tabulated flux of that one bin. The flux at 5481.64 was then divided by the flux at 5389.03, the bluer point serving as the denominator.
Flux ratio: 0.91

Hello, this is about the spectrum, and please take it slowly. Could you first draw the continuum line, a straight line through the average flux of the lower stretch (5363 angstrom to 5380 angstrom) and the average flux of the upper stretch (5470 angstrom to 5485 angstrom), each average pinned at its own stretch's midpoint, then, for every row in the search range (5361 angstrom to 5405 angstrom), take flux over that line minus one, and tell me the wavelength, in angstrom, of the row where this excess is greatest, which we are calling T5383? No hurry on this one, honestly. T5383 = 5386.55 angstrom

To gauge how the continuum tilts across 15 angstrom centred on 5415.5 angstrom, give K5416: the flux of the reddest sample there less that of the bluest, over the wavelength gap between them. 1.7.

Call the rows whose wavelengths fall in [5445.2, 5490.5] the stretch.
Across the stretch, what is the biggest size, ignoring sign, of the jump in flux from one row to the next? 43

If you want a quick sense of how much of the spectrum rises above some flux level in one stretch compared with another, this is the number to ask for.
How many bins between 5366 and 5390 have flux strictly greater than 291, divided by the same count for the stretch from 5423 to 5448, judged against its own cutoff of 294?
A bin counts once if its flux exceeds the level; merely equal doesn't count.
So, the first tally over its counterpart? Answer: 1.33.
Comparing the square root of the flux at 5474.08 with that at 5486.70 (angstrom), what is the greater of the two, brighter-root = 17.3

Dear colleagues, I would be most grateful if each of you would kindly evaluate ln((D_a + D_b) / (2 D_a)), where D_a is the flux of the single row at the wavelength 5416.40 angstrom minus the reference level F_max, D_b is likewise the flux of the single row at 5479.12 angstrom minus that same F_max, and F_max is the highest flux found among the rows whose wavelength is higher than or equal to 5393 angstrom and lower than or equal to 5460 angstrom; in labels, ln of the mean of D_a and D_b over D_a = -0.37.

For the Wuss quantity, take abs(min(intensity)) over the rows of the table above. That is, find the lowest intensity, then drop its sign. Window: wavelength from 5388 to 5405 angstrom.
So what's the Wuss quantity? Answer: 262.8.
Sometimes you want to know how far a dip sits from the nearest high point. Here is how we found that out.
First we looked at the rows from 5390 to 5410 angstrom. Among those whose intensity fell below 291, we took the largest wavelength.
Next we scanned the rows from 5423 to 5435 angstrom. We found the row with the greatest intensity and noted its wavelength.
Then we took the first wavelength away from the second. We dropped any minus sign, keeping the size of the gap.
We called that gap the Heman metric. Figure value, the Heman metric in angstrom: 17.5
